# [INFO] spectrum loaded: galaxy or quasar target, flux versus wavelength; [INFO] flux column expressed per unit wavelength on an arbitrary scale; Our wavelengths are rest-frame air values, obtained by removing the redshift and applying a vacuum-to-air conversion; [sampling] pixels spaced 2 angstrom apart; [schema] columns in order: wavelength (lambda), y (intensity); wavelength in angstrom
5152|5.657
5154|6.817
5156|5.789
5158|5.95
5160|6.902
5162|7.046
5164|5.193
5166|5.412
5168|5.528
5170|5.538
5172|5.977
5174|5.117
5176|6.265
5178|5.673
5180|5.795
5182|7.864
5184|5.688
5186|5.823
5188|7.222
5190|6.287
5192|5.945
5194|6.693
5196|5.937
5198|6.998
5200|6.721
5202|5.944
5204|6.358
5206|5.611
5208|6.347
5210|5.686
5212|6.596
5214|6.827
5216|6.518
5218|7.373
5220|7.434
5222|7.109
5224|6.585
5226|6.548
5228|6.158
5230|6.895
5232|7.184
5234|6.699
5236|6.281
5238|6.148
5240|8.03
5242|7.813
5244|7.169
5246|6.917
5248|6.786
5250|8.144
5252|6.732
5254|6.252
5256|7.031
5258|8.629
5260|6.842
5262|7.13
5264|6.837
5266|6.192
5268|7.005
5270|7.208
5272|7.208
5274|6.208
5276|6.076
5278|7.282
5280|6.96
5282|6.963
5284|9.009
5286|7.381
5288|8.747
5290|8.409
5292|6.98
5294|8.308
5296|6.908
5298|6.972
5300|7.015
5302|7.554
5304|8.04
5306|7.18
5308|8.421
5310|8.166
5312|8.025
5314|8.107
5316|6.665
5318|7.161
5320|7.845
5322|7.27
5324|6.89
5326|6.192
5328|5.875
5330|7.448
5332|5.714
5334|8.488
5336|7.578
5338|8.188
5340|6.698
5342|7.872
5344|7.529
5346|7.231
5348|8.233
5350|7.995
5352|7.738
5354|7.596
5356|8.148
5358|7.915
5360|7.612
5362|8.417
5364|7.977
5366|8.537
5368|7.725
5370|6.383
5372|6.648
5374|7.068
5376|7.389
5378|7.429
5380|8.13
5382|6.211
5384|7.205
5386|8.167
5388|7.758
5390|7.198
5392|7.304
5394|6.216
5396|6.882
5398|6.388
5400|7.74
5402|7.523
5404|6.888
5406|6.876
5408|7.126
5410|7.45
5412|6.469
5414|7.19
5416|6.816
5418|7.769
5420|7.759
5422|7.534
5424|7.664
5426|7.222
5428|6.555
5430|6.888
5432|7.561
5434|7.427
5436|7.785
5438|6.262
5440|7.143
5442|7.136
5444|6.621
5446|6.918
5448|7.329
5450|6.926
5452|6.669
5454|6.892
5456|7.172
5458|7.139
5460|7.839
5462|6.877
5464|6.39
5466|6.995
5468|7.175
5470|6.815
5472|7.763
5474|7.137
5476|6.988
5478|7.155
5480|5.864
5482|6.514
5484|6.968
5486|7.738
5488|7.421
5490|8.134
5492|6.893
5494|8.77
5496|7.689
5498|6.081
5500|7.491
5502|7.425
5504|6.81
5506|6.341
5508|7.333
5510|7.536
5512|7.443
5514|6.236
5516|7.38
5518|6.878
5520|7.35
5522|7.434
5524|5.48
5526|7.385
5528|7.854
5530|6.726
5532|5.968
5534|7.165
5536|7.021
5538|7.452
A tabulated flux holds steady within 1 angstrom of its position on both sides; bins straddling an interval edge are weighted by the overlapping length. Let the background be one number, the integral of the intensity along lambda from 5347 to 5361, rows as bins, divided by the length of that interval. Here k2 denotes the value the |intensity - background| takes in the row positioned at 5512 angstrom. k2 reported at 0.45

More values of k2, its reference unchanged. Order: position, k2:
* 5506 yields 1.55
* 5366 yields 0.65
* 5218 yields 0.52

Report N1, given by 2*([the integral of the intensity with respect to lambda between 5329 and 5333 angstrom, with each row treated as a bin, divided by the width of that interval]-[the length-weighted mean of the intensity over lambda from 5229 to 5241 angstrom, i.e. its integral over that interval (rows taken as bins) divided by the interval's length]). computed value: -0.6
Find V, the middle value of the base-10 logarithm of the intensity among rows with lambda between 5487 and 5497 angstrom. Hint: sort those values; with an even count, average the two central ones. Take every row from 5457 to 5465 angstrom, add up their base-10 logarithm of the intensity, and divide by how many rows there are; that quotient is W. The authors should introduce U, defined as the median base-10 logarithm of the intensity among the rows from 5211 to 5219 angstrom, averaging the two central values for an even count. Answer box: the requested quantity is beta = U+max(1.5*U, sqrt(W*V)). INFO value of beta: 2.07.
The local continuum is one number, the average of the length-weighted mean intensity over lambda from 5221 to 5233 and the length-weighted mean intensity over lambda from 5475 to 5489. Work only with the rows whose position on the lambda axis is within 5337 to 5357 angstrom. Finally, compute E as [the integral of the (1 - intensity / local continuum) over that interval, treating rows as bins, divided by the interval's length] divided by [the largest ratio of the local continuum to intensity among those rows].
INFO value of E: -0.12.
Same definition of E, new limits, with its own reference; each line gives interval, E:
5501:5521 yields -0.03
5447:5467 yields -0.02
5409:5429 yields -0.05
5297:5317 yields -0.11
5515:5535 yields -0.01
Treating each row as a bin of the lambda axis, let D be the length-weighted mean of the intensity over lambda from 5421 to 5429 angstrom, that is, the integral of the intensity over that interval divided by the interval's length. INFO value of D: 7.2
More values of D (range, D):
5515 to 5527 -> 7.0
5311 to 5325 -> 7.4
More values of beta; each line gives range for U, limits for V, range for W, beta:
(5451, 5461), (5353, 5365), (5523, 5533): 2.13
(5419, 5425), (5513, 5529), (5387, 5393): 2.21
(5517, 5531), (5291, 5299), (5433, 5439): 2.17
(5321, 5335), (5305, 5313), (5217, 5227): 2.10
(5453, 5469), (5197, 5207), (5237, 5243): 2.12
